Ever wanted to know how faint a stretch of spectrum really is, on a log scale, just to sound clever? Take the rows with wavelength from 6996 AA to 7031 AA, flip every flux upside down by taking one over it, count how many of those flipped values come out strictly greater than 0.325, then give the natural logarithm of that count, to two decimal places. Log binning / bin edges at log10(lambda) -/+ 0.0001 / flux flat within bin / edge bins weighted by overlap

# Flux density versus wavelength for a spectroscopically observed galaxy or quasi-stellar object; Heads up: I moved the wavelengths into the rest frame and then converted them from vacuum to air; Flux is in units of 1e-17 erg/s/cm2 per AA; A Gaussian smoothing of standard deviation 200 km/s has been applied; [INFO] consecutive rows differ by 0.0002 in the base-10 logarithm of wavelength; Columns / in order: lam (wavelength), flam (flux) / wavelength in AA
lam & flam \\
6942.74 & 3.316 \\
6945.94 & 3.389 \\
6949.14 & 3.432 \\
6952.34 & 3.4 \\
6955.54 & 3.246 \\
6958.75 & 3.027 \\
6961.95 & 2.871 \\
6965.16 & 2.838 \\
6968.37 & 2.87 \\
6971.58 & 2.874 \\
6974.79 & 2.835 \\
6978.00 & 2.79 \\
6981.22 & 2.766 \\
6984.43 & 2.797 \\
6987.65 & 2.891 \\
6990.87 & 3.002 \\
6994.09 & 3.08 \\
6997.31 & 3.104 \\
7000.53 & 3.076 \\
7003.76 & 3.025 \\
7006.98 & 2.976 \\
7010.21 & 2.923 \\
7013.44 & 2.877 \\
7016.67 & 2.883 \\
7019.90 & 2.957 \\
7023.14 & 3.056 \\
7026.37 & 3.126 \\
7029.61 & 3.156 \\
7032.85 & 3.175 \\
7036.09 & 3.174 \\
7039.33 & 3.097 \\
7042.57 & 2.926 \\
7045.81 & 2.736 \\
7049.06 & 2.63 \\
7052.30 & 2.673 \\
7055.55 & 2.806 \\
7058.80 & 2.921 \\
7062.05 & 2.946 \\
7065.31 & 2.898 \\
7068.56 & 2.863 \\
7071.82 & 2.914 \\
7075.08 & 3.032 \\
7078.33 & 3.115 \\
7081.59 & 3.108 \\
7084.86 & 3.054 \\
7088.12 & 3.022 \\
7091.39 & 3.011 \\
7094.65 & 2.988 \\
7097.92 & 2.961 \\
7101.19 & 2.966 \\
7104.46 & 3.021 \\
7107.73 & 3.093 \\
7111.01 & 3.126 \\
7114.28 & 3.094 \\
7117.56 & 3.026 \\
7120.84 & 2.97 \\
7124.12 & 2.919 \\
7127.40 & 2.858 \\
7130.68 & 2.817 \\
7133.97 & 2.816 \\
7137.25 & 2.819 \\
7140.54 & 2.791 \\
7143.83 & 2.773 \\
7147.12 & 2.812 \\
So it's 2.08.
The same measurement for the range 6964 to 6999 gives 2.20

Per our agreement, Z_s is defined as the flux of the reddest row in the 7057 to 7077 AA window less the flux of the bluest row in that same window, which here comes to 0.1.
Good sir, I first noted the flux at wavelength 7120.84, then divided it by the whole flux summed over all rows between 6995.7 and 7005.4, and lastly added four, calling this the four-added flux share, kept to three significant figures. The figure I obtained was 4.32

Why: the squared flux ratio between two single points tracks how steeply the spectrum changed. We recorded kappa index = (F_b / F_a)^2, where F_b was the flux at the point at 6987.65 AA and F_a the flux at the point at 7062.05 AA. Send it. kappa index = 0.96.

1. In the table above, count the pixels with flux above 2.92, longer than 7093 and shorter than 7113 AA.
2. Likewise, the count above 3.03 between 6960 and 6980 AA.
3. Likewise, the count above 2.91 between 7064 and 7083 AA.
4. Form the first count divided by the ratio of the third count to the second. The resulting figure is 0.0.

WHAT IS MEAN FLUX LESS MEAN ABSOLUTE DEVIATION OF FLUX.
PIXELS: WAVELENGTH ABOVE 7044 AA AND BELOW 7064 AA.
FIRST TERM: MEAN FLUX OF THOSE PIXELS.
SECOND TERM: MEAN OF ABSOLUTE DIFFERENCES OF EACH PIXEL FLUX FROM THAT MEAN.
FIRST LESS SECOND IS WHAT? 2.68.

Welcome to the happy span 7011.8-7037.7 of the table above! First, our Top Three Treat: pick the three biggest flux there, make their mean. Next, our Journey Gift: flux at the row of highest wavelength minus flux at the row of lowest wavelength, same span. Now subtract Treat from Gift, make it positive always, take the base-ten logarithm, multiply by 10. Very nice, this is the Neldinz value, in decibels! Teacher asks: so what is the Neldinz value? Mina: 4.58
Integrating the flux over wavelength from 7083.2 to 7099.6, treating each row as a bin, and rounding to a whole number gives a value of 49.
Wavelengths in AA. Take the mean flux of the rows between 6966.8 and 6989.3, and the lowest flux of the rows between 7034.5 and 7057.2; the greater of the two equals 2.83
